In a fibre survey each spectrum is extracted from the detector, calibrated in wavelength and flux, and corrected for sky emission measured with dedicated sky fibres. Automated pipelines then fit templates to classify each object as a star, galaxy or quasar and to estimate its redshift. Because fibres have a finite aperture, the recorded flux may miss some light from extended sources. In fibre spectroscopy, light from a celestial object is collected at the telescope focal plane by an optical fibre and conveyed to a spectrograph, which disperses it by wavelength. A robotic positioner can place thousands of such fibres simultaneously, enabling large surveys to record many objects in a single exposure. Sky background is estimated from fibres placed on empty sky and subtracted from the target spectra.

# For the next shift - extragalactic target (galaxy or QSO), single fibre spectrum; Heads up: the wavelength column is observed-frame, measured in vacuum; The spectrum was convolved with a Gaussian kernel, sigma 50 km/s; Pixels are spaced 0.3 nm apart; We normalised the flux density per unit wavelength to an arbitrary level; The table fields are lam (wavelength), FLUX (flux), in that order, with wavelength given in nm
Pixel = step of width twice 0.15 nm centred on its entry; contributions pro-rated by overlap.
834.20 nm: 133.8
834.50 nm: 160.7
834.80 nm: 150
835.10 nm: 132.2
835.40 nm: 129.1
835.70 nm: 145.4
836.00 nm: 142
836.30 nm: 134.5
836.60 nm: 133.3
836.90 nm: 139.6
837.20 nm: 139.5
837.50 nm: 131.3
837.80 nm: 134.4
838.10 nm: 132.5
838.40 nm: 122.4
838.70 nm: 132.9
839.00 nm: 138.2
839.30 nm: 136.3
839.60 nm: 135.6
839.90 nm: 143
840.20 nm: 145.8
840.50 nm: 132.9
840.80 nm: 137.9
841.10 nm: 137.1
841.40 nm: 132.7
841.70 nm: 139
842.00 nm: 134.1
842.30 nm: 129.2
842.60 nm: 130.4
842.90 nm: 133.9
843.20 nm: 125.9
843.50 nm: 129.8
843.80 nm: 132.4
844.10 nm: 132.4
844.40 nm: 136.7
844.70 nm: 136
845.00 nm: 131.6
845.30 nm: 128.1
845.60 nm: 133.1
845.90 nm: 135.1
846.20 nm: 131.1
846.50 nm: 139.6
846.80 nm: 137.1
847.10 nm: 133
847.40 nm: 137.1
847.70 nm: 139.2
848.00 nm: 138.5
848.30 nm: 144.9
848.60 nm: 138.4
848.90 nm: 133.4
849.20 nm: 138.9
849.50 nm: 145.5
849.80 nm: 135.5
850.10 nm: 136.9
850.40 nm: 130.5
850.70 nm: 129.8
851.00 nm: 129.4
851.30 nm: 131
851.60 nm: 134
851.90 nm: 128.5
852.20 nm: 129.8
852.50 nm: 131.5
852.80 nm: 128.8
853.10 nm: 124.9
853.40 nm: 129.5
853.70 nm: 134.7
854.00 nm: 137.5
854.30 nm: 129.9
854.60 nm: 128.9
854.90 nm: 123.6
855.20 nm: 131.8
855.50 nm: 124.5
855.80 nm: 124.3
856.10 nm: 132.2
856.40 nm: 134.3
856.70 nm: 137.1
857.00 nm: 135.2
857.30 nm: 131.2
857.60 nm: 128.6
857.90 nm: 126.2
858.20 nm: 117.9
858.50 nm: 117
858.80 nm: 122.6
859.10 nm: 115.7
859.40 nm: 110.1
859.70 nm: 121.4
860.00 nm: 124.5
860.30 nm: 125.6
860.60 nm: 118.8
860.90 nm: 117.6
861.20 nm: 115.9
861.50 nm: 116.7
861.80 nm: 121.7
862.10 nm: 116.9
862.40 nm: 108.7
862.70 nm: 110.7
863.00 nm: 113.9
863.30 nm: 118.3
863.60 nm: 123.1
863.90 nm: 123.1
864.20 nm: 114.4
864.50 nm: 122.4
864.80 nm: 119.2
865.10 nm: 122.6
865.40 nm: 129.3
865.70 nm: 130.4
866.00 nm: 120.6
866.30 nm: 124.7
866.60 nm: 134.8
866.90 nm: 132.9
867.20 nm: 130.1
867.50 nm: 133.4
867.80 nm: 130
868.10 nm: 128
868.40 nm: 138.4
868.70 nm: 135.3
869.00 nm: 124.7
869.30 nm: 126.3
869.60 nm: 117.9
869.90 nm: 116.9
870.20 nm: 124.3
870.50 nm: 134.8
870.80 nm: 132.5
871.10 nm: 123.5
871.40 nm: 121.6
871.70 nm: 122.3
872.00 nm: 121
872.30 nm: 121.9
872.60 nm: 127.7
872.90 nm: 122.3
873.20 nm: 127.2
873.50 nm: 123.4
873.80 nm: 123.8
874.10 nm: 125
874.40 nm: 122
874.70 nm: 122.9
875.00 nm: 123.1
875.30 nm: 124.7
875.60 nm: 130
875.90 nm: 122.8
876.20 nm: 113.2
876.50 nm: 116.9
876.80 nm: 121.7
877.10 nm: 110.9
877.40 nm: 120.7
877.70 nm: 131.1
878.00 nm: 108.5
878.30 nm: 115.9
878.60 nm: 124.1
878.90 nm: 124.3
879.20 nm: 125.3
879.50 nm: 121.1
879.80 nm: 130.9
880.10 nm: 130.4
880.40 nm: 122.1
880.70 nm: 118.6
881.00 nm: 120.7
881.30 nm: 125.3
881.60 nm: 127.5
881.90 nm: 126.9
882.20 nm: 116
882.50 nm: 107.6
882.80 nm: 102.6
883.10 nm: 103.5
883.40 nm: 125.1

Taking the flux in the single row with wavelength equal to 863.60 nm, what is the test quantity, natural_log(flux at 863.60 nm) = 4.81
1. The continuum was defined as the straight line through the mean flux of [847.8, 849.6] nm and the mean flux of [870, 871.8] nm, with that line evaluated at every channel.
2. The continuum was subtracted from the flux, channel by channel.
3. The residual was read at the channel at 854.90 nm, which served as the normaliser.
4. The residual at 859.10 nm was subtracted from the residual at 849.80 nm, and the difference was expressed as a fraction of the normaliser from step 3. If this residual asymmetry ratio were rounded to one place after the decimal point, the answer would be -1.1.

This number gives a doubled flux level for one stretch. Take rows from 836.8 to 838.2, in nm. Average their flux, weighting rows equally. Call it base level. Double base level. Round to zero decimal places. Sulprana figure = 271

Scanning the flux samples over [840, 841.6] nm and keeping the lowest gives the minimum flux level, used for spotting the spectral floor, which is 132.7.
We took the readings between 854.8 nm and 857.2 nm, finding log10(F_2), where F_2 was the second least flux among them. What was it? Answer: 2.09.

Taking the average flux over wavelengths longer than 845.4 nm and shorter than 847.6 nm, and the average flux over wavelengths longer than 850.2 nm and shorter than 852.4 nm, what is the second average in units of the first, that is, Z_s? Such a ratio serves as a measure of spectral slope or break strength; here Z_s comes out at 0.97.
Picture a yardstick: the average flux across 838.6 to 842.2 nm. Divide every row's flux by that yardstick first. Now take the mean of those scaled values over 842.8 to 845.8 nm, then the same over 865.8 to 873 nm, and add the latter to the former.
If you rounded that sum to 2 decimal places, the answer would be 1.89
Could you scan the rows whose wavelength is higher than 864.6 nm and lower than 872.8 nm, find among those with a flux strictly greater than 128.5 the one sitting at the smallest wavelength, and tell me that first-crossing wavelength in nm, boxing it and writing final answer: 865.40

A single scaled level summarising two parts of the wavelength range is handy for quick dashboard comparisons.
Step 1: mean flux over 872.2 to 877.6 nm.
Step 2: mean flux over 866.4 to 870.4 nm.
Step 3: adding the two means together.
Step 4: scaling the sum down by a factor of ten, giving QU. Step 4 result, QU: 25.1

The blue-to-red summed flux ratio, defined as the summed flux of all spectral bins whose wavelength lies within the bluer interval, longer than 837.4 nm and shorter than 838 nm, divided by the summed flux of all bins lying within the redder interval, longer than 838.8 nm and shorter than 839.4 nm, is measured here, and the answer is 0.968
